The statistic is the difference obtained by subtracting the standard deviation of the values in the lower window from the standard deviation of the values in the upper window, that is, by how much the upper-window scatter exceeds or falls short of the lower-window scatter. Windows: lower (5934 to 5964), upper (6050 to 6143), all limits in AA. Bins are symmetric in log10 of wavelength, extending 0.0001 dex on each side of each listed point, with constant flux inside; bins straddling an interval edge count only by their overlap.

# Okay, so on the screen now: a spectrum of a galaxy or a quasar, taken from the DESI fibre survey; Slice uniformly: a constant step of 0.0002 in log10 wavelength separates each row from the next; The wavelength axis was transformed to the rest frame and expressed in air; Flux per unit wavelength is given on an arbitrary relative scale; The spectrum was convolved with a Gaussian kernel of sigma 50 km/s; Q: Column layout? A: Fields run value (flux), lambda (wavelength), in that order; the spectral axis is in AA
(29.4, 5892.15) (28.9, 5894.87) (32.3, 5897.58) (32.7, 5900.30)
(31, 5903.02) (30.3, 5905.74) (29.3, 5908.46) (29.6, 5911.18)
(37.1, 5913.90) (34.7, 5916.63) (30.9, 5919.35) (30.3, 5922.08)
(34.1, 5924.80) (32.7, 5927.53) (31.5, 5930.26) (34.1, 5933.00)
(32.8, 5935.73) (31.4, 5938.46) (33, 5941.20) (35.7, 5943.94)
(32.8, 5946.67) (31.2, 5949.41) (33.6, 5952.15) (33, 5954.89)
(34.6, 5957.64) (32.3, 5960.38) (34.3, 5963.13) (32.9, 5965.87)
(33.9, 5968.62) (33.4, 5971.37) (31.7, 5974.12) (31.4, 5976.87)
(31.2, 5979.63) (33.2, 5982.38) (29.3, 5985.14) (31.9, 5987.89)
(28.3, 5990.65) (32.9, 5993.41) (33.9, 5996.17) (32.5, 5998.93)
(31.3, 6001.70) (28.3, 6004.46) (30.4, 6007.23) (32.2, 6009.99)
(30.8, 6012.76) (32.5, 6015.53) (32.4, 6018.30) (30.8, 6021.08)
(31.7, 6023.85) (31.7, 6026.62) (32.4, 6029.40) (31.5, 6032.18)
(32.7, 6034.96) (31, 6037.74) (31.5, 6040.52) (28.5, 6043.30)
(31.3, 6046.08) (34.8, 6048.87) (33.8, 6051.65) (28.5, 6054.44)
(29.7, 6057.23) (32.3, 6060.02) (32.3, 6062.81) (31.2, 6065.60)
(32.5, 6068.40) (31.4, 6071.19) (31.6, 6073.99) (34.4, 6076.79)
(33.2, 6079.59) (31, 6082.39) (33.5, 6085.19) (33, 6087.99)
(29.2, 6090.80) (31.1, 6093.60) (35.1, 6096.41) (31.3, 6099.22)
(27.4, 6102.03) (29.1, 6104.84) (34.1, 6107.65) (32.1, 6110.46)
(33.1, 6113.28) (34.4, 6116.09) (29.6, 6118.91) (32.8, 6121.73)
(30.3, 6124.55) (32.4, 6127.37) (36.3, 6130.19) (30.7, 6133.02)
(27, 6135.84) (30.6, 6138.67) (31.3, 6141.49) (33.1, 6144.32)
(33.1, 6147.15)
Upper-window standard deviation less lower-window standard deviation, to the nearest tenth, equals 0.8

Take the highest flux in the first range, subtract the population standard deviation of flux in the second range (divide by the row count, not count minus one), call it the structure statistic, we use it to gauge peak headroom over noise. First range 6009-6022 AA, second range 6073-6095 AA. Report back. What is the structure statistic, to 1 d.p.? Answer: 30.9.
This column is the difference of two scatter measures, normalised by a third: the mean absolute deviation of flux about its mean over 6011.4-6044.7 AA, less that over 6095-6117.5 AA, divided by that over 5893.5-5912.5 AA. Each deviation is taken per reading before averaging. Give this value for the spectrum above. -1.1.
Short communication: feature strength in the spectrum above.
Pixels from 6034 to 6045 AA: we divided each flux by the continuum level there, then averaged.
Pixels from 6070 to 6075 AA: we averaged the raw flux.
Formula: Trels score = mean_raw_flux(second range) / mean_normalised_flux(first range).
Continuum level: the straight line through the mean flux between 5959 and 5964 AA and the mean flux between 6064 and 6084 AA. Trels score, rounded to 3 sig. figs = 33.1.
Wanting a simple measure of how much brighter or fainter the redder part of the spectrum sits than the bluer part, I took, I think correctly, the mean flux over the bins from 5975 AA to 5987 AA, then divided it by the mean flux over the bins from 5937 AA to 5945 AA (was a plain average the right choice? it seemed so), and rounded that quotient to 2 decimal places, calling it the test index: 0.94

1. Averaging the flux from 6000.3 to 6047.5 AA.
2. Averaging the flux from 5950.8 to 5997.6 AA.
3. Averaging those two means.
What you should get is 31.8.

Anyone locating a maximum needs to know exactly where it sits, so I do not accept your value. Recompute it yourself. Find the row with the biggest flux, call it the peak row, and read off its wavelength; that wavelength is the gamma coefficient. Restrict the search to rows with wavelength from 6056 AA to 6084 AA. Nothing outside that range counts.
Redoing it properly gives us 6076.79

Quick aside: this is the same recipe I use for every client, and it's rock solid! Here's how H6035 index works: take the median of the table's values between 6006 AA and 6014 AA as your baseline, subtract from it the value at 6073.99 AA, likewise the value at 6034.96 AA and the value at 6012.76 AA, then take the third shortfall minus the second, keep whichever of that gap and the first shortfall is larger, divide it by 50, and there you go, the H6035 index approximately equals 0.038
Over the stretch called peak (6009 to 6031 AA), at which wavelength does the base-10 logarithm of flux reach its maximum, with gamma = 6015.53 AA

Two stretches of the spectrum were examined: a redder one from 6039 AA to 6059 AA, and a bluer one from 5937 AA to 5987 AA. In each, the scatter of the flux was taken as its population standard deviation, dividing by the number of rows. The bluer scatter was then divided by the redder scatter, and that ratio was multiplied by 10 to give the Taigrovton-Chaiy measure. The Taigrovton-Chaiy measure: 6.4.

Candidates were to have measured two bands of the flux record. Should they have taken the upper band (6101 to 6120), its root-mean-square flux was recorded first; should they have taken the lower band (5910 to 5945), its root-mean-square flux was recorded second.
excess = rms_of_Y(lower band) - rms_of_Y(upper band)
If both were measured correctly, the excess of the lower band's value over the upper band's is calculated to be 1.5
